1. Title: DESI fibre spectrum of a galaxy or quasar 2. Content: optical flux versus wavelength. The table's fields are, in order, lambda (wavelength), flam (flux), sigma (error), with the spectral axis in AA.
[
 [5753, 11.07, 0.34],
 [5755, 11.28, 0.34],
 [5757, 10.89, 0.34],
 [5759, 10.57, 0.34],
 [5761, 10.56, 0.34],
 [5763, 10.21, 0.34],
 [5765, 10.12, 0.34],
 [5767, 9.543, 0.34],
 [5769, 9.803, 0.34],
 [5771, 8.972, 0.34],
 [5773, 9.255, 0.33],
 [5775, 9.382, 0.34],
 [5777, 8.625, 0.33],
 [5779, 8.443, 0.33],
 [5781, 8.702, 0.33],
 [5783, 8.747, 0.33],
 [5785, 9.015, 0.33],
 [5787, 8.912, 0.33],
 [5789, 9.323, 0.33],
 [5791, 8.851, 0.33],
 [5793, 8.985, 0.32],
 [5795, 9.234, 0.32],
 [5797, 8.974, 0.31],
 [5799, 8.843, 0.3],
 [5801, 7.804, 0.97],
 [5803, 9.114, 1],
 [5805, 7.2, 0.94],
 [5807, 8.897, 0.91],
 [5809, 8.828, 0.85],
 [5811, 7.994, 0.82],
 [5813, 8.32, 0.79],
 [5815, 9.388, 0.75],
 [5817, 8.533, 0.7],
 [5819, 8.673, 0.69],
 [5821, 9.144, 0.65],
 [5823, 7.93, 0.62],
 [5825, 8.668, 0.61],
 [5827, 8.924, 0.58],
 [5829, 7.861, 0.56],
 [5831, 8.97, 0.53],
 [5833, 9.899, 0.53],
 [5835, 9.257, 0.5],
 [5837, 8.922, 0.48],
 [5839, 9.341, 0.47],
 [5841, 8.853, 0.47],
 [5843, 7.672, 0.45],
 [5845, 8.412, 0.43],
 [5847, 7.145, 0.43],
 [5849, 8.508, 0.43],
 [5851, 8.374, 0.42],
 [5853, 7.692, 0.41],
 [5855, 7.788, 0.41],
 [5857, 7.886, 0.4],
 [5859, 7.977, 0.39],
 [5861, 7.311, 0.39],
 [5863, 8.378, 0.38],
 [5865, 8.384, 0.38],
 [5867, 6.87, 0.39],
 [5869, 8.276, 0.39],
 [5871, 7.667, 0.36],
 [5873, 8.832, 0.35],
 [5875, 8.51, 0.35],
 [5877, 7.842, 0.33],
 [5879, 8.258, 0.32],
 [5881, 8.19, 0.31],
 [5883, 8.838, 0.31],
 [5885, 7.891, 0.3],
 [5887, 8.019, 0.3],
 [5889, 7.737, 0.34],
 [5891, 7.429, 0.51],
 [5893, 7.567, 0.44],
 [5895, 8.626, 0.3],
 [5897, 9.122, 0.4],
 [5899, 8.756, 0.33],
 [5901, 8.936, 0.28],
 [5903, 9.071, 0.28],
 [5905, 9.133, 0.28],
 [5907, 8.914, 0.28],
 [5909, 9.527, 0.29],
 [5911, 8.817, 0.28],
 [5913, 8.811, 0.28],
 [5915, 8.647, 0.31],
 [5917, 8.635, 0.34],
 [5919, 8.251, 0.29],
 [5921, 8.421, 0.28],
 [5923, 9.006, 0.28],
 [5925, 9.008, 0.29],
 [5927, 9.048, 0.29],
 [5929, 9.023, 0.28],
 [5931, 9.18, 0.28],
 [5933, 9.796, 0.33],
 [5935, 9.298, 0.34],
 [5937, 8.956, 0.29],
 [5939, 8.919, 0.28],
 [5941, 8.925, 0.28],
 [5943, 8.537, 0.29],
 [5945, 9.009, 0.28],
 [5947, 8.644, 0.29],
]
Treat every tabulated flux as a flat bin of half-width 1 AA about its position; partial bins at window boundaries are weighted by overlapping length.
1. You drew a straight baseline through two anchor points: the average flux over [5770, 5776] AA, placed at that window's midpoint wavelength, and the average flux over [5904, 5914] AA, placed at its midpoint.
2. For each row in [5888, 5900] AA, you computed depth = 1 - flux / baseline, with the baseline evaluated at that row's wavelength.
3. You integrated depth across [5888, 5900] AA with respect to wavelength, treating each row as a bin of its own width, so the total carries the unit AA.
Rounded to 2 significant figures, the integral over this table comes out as 1.1 AA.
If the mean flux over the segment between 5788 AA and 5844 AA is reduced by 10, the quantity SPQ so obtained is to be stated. -1.3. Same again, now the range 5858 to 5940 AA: -1.5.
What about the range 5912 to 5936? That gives -1.1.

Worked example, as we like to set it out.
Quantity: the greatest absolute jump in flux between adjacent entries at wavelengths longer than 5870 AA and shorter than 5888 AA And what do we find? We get 1.2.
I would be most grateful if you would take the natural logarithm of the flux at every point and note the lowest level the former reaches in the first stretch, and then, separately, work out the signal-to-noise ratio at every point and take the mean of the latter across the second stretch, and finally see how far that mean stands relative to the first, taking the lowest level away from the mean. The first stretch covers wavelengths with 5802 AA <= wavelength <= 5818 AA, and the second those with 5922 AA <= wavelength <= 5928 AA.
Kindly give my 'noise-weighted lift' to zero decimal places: 30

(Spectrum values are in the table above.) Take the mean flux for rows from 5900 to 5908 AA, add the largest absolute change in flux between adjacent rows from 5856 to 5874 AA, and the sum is 10.5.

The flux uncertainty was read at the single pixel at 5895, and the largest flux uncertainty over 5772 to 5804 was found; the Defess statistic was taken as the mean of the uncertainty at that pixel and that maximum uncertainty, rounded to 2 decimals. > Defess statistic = 0.65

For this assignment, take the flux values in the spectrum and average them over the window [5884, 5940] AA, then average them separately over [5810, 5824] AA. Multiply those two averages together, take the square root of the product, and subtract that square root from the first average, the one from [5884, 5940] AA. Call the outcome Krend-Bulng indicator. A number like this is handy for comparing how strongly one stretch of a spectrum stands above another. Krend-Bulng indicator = 0.1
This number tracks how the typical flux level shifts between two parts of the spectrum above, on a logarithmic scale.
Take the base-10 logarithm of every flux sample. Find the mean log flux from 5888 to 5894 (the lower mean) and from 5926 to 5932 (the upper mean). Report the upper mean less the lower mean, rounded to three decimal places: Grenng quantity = 0.079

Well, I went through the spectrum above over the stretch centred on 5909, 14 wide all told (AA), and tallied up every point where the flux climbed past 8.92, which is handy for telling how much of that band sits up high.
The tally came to 3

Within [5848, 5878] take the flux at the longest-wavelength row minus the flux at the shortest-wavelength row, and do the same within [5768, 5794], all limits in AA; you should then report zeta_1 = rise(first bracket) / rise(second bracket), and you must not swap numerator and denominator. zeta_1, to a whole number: 1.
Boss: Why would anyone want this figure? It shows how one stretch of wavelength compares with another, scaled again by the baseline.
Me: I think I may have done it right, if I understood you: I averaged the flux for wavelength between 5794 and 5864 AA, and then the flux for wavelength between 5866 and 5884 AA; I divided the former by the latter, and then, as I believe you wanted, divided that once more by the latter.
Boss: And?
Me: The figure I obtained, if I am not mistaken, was 0.128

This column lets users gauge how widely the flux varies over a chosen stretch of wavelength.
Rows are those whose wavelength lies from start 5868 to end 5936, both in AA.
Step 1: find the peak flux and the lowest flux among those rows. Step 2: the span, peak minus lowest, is 2.4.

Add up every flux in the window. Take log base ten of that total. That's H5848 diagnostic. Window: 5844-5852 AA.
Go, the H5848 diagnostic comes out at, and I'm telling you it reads 1.511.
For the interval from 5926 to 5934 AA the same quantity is 1.569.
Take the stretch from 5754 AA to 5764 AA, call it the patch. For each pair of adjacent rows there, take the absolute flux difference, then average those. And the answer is 0.27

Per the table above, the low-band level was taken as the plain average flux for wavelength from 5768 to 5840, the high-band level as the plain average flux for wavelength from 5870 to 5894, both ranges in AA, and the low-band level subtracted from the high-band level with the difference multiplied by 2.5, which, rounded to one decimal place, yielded -1.9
